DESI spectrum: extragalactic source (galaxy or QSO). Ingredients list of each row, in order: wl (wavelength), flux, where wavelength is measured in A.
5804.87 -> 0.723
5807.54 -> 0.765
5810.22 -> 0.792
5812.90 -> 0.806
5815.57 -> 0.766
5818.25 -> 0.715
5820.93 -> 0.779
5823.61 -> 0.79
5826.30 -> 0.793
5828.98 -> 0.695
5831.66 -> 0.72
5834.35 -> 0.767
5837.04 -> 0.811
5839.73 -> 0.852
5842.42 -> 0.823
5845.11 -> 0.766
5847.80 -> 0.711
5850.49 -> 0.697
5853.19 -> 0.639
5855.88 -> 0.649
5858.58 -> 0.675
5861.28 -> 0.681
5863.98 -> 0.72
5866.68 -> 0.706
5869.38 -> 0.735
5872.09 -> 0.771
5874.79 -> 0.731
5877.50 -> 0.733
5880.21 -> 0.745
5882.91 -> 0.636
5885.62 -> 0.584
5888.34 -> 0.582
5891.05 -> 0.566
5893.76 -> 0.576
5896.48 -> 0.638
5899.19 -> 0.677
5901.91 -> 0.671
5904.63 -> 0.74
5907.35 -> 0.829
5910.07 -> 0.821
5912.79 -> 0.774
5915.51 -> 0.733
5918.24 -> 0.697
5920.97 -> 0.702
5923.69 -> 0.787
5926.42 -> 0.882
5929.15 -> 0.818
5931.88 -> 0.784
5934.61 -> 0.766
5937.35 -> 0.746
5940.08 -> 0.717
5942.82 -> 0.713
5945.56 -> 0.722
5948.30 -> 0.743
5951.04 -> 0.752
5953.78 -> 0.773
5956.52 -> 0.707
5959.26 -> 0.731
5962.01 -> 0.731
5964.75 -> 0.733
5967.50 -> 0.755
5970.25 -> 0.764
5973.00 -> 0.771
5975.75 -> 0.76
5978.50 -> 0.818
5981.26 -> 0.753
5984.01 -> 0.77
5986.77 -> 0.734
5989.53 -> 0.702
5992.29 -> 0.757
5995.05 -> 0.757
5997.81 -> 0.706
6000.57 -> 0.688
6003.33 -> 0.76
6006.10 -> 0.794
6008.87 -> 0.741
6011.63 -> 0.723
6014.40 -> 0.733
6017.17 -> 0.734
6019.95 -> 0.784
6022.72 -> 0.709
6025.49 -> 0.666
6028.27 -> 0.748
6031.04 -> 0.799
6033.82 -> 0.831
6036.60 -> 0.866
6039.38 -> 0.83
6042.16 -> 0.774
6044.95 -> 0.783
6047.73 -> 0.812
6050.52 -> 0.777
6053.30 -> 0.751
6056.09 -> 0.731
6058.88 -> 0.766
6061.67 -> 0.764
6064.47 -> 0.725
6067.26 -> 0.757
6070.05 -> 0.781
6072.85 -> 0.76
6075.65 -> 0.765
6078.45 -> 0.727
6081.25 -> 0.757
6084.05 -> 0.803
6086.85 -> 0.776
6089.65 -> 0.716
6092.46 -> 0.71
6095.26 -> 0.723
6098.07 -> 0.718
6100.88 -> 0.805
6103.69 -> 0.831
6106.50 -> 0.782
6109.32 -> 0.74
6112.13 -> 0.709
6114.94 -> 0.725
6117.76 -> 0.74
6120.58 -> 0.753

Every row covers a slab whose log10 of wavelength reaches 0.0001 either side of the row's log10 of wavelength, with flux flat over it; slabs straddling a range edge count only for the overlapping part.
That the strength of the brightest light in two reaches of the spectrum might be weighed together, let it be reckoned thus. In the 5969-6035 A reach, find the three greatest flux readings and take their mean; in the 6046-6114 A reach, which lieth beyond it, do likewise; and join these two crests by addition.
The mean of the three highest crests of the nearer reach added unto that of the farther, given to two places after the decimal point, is 1.63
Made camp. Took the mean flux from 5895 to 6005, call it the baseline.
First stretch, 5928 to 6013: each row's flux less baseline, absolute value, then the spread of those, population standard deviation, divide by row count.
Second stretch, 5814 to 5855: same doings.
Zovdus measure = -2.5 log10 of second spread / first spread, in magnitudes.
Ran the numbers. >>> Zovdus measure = -0.43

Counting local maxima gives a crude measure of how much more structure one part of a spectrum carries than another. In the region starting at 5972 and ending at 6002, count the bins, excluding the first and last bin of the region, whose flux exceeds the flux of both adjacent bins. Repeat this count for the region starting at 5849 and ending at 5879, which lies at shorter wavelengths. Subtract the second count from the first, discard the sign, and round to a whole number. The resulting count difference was 0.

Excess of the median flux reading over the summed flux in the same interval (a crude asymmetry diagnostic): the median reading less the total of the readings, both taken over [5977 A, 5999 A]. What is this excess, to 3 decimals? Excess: -5.242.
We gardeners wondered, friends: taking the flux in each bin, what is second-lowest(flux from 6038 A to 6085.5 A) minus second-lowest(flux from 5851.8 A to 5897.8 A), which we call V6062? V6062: 0.15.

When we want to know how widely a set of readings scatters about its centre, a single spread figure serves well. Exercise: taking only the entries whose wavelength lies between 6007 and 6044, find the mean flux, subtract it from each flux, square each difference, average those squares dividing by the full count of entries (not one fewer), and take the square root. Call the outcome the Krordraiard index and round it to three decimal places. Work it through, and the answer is 0.054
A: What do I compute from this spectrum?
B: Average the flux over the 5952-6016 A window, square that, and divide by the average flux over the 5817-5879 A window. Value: 0.755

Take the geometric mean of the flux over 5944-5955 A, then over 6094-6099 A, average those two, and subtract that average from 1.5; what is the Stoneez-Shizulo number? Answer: 0.766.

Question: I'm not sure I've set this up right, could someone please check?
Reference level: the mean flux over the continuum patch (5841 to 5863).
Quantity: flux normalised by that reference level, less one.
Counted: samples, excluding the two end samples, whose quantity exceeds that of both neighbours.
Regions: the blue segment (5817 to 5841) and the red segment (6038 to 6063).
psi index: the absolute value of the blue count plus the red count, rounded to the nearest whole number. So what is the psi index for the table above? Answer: 3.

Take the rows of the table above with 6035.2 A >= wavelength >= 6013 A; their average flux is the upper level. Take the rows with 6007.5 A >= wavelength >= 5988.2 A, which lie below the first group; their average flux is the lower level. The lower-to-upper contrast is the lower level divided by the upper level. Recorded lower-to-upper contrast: 0.98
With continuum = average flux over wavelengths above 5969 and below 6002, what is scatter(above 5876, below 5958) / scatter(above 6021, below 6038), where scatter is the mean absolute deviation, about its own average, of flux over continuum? 1.0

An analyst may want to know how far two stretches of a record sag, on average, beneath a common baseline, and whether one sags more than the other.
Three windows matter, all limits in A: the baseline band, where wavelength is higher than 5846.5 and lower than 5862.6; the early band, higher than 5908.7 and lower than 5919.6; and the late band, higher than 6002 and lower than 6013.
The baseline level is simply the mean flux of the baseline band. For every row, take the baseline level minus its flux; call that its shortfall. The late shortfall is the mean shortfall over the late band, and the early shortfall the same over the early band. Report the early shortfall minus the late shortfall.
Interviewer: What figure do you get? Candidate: 0.00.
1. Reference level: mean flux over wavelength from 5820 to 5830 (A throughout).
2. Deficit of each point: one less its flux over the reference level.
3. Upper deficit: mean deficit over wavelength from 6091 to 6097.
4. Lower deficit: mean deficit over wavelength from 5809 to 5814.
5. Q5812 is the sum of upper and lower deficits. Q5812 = 0.02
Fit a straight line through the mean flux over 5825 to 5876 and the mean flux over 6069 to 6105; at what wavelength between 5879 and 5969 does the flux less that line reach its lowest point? 5891.05 A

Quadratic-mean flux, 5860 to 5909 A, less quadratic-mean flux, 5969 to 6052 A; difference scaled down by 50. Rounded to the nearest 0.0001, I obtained -0.0015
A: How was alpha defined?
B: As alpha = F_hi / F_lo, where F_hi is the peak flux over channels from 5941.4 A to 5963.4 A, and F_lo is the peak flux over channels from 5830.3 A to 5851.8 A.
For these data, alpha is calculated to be 0.91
